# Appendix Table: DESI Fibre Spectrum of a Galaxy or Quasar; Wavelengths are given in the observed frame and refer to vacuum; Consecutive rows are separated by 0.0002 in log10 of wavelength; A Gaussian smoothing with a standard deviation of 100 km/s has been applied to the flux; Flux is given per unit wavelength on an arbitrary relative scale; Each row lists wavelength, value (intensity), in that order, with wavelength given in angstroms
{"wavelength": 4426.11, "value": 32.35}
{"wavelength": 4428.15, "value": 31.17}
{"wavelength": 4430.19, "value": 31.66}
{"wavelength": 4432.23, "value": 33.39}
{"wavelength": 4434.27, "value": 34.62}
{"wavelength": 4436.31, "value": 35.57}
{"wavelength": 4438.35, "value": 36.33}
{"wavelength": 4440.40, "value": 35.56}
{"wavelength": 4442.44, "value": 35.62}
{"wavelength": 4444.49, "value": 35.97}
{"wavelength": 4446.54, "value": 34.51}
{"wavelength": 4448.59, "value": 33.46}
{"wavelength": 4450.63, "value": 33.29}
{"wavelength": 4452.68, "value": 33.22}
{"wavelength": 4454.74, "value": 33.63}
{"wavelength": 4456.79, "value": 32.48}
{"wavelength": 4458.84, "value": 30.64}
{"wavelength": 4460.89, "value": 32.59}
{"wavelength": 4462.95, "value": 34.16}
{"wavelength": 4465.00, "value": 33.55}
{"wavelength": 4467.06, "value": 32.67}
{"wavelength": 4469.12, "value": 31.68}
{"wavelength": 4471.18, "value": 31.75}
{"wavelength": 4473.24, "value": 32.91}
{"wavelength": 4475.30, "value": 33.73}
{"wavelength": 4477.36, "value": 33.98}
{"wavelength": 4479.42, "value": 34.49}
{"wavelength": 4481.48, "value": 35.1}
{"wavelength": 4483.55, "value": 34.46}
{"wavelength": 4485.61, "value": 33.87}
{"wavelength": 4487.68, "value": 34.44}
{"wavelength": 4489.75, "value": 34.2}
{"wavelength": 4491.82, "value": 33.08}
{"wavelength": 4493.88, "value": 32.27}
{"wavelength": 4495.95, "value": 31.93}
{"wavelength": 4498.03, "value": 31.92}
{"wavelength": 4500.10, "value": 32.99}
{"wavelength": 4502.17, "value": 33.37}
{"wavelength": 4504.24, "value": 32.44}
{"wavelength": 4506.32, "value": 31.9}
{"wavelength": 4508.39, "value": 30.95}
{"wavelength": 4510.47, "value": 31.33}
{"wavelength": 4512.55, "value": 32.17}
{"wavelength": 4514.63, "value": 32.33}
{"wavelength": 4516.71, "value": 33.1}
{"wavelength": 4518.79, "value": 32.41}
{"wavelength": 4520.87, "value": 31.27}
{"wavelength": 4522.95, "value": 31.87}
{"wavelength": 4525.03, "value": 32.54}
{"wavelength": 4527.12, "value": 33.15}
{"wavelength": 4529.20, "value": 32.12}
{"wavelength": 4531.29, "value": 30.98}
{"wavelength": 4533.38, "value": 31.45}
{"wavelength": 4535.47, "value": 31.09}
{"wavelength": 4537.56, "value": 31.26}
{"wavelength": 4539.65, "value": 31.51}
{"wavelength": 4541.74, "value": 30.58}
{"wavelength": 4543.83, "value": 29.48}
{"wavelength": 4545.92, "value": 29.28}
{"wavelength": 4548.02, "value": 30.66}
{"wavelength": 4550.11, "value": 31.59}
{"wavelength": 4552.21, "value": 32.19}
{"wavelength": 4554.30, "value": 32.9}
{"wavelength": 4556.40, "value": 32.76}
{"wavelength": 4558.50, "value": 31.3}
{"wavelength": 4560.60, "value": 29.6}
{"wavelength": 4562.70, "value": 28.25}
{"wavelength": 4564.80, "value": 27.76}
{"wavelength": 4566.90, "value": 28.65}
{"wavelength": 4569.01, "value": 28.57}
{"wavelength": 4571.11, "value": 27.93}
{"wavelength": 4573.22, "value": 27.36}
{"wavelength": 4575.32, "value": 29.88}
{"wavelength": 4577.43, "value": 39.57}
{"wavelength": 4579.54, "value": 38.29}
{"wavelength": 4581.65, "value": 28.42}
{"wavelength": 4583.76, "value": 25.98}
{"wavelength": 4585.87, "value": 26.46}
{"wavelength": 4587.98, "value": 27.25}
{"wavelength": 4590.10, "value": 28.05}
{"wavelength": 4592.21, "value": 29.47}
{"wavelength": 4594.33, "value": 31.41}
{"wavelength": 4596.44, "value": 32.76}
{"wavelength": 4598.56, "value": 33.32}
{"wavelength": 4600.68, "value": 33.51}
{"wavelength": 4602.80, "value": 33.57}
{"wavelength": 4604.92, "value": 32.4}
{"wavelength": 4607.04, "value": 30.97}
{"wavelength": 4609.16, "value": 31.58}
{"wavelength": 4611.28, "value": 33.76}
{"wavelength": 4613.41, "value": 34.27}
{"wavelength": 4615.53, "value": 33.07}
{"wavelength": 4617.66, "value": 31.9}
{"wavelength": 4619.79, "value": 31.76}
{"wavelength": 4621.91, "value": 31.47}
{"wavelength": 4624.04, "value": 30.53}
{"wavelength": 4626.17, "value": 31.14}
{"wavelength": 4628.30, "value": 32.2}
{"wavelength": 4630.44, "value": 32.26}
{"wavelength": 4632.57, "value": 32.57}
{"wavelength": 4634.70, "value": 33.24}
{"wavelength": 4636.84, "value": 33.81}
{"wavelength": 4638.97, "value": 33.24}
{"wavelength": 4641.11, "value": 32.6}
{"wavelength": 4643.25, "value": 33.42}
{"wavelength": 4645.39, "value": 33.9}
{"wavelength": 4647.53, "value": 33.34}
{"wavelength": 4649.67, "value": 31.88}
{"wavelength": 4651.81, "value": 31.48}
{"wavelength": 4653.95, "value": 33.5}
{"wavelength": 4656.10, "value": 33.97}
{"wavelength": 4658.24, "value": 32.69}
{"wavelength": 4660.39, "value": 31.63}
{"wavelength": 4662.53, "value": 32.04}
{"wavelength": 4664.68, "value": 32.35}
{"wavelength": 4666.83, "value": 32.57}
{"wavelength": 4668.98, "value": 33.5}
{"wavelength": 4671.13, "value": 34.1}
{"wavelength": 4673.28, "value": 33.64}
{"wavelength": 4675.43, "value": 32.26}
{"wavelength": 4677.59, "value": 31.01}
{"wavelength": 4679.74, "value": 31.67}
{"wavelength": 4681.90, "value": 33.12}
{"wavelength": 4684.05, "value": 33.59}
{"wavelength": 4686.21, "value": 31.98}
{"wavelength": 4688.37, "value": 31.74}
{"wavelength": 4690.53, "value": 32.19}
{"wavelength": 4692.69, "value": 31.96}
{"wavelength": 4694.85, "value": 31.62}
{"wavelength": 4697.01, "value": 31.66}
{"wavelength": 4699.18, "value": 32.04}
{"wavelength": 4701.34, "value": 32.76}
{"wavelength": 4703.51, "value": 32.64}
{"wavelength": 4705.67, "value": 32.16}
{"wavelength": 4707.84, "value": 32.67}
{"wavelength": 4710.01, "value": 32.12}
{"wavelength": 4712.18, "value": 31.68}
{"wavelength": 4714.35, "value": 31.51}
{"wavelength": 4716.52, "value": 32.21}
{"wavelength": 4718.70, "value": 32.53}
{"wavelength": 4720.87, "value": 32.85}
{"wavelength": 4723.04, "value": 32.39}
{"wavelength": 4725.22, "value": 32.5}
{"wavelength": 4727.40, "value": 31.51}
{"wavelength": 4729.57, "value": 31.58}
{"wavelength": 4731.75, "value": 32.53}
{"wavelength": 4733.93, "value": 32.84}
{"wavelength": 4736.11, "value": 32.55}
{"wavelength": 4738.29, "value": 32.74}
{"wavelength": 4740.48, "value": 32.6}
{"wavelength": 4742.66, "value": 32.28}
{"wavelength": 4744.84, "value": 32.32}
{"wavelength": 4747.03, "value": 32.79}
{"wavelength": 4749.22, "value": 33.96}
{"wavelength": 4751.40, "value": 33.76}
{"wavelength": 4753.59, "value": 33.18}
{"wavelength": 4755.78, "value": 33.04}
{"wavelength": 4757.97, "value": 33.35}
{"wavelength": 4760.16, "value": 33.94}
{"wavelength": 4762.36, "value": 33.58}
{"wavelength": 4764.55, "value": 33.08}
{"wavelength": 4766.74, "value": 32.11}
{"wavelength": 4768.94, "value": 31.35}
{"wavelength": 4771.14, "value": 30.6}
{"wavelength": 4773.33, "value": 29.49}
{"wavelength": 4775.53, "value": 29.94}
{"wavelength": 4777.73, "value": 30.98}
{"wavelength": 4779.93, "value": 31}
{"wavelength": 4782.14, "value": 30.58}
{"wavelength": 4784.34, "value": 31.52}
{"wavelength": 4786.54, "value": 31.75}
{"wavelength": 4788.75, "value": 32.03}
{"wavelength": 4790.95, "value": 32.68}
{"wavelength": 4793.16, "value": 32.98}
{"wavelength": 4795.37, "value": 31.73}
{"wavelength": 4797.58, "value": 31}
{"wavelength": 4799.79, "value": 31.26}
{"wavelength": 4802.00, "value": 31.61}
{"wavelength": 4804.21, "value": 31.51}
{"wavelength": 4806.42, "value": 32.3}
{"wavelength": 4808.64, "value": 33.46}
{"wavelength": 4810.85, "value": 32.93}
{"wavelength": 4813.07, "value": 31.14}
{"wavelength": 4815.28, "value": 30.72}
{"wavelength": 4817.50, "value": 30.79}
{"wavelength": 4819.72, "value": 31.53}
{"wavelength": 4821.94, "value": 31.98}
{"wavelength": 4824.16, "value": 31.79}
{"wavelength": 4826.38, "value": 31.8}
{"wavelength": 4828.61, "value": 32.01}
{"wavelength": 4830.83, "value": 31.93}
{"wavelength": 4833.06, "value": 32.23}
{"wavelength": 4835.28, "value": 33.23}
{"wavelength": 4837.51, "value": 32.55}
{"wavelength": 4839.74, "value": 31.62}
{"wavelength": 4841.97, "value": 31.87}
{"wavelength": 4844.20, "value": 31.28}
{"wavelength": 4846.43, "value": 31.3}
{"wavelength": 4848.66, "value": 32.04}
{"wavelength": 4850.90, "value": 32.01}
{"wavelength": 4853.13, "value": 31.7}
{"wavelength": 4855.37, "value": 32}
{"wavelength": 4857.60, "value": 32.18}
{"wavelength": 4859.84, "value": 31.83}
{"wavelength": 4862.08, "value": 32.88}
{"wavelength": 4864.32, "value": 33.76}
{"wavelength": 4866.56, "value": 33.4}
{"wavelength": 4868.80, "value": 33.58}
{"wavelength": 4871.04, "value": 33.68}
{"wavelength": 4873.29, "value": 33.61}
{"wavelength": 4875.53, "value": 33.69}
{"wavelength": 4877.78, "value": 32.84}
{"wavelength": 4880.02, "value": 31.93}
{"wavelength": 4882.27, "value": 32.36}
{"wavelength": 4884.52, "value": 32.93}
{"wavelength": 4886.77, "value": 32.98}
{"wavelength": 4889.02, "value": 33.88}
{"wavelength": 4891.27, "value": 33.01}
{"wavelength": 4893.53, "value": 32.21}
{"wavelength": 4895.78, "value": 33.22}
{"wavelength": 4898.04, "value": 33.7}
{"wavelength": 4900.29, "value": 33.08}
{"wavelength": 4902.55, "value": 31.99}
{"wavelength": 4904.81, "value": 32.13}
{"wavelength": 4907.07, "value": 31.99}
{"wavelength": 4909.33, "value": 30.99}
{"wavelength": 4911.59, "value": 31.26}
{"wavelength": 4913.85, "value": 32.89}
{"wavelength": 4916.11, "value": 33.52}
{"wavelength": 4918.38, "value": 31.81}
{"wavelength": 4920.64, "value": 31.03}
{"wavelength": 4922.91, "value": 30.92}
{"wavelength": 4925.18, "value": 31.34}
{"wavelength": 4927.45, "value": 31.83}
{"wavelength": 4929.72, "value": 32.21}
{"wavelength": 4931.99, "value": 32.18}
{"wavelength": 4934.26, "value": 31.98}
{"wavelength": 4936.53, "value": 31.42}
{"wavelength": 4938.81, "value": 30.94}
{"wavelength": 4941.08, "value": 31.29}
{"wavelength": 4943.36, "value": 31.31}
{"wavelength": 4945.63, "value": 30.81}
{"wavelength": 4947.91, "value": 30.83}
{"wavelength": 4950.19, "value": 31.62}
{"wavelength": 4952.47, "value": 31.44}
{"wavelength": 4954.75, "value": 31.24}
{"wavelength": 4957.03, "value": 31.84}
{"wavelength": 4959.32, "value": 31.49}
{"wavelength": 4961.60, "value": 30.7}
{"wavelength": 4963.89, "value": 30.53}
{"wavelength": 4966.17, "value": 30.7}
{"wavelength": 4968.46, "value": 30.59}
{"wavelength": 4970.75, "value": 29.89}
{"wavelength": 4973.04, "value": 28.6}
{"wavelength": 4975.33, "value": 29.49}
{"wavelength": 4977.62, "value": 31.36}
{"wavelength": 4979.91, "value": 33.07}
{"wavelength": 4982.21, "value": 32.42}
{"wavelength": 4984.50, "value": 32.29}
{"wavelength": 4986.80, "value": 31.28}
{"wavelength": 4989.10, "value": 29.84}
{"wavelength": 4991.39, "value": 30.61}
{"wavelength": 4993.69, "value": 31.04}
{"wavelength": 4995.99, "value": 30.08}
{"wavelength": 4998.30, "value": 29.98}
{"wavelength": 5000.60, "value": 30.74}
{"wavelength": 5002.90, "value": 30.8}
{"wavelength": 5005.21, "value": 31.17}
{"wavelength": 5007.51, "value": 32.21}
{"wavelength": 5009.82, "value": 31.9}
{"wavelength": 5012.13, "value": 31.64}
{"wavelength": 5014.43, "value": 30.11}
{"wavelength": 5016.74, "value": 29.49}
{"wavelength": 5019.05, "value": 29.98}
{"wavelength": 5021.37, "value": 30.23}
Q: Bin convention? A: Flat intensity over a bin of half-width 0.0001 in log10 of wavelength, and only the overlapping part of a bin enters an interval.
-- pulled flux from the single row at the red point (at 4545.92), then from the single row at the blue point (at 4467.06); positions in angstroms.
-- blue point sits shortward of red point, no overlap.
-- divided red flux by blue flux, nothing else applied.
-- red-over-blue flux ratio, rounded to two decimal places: 0.90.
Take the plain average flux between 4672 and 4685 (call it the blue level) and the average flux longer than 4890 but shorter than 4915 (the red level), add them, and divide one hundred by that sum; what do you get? 1.54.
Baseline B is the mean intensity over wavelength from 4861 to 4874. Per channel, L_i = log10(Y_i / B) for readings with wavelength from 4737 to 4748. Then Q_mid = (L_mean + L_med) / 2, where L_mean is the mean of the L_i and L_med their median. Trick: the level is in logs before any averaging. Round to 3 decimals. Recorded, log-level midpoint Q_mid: -0.012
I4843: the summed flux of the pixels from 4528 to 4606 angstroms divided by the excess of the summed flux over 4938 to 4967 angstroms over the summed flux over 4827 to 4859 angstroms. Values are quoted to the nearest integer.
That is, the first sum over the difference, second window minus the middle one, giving -26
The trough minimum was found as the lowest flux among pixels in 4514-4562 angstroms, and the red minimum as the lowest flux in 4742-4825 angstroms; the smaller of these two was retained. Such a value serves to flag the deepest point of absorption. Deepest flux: 29.3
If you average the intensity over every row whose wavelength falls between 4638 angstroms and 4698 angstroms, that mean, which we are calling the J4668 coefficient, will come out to 32.6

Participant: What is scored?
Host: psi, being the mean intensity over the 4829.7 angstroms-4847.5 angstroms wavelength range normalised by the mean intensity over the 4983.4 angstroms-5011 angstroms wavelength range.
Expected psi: 1.03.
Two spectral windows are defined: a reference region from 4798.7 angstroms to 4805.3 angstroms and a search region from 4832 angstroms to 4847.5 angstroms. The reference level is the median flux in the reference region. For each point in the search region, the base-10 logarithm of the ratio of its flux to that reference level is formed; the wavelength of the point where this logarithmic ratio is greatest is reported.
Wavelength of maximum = 4835.28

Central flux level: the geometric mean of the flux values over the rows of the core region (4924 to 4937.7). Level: 31.8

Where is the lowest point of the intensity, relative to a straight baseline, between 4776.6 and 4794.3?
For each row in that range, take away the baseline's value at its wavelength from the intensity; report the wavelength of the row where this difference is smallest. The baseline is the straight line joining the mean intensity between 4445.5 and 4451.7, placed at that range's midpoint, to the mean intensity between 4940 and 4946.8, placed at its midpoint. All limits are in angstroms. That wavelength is 4782.14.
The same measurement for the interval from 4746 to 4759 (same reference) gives 4747.03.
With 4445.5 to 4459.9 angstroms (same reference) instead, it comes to 4458.84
